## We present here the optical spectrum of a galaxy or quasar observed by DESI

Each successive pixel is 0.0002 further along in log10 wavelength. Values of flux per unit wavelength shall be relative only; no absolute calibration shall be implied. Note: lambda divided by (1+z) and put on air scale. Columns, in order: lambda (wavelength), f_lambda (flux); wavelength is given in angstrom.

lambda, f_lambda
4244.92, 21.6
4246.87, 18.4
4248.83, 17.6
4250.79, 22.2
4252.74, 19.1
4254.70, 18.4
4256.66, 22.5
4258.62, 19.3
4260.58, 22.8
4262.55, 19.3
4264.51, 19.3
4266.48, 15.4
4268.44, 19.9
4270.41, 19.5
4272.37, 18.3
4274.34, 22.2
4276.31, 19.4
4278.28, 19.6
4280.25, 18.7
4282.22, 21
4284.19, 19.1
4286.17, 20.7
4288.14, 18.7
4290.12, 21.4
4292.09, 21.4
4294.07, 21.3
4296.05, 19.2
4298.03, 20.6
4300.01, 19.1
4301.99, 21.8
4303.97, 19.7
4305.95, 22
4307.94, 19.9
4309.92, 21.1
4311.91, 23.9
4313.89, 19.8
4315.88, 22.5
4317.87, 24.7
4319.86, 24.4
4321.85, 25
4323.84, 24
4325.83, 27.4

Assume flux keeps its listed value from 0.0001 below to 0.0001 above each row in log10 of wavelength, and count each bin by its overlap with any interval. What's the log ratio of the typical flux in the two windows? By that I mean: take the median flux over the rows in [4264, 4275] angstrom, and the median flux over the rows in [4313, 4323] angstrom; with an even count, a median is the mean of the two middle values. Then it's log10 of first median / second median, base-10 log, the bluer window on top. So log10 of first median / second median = -0.10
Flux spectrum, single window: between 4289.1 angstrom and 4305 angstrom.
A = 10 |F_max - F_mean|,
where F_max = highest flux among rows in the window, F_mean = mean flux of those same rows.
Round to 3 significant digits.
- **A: 12.4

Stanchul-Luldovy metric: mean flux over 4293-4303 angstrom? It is 20.4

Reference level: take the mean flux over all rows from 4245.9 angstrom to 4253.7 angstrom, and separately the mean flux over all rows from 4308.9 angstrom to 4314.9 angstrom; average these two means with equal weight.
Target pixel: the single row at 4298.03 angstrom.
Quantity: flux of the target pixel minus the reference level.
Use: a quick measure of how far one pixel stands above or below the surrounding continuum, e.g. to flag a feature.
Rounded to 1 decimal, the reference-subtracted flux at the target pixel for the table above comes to 0.1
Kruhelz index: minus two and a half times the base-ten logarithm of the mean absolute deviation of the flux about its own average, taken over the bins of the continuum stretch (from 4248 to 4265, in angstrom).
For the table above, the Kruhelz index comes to -0.53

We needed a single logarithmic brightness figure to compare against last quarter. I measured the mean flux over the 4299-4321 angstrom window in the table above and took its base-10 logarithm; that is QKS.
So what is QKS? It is 1.34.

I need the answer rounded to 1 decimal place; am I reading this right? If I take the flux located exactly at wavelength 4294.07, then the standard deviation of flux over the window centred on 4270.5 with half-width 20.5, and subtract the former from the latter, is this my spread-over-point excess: -19.6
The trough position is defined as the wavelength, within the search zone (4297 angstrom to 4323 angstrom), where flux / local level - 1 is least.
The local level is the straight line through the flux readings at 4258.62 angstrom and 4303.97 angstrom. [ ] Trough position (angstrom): 4300.01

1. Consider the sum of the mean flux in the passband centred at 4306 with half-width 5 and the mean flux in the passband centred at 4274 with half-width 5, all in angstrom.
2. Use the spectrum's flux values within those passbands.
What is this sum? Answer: 40.7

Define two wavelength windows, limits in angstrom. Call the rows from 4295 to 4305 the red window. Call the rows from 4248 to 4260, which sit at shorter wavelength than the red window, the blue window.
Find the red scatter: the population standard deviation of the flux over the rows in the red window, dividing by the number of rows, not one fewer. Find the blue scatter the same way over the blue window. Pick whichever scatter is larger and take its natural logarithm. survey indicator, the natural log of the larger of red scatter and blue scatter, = 0.62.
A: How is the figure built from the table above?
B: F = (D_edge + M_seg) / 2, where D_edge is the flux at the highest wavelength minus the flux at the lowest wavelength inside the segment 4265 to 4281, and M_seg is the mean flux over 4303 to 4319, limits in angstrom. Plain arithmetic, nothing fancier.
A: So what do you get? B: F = 12.5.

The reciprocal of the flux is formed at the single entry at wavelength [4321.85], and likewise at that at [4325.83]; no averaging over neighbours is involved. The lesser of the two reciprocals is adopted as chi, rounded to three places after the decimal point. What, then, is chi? 0.036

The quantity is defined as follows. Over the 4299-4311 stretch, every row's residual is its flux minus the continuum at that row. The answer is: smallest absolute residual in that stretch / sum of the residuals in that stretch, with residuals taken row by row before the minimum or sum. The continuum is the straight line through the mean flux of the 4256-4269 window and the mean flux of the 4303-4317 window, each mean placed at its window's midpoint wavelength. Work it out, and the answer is -0.06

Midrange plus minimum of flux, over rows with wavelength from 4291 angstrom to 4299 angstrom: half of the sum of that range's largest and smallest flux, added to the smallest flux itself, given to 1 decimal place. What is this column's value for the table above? 39.5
